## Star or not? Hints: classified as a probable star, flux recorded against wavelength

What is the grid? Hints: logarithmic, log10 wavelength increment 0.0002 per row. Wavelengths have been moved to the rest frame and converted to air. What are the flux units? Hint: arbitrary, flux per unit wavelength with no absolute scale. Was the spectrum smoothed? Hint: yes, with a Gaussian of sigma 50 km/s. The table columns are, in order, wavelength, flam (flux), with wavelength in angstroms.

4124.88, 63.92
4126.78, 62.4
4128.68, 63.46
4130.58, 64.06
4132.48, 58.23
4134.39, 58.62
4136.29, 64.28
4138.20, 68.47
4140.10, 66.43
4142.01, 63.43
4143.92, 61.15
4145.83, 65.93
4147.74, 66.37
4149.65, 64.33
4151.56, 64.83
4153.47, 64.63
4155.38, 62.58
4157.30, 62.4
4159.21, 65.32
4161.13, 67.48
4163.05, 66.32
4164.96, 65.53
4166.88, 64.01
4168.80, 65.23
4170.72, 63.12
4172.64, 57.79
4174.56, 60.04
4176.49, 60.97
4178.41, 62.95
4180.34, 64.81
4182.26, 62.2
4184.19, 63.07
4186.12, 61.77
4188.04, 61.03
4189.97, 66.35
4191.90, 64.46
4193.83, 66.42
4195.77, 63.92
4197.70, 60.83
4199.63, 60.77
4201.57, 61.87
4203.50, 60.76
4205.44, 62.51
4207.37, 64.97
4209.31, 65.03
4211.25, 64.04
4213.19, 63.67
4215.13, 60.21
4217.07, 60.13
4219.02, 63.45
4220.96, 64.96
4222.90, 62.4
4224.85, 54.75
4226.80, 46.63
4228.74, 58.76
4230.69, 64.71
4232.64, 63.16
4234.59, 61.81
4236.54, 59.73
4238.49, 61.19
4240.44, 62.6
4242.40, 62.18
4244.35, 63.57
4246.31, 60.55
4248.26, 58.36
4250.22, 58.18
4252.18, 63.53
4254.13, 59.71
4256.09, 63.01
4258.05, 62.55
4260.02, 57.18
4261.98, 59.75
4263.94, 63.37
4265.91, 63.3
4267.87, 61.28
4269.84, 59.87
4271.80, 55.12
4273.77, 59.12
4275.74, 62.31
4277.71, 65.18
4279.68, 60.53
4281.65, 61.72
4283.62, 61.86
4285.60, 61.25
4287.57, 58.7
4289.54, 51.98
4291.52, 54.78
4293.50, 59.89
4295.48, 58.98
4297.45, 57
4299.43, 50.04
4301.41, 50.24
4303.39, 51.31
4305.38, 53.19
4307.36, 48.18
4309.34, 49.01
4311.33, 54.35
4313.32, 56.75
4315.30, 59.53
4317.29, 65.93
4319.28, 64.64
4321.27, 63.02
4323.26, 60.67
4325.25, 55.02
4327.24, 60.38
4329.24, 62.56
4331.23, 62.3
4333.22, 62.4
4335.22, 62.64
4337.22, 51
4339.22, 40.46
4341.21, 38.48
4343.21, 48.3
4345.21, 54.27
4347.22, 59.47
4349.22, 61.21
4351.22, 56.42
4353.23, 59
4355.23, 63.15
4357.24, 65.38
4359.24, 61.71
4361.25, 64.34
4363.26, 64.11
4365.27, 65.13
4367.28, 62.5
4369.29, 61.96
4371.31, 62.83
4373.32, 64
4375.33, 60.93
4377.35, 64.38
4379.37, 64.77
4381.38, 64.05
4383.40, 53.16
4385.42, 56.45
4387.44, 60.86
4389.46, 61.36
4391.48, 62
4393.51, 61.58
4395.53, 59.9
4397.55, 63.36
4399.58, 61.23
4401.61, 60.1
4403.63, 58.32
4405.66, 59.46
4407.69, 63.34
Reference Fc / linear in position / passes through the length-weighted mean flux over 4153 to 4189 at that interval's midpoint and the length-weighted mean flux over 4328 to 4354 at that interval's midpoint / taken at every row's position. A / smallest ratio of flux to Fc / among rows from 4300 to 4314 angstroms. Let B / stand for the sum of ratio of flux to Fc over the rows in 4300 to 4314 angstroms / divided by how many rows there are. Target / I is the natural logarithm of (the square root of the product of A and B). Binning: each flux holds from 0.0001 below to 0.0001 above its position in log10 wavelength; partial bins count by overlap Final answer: -0.13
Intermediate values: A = 0.85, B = 0.913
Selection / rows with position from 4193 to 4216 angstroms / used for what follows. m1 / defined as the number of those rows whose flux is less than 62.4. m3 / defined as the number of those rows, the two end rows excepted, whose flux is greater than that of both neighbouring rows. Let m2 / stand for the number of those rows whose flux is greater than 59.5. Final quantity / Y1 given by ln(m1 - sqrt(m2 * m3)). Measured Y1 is -2.3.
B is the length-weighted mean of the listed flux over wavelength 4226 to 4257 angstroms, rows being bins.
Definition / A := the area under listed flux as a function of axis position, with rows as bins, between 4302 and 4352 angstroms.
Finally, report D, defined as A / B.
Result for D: 46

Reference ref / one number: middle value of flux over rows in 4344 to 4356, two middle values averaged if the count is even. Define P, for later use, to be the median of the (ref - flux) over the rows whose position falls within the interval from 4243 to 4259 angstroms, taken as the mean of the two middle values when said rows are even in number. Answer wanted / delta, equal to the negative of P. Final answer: 2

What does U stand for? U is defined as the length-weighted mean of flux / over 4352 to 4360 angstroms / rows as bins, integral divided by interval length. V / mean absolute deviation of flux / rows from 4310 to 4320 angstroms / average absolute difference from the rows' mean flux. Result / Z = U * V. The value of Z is 251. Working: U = 62.2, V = 4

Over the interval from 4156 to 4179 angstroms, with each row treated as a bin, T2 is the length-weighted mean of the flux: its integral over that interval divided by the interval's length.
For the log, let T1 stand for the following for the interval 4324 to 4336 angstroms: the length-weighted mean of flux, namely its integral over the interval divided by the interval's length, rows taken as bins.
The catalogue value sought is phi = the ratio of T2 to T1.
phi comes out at 1.04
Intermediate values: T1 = 60.9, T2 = 63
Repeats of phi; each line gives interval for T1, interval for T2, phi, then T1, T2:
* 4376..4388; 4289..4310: 0.88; 60.6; 53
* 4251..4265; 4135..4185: 1.04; 61.3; 64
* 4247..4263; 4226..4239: 0.99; 60.3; 60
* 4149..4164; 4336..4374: 0.90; 64.7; 58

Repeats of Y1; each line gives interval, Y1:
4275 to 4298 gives 1.9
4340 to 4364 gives 1.3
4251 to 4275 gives 1.0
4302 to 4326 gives 1.8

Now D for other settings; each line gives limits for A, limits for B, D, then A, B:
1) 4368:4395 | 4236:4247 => 27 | 1657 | 61.7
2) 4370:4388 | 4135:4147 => 17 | 1103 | 64.8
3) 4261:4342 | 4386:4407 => 77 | 4662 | 60.8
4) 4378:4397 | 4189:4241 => 19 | 1152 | 61.8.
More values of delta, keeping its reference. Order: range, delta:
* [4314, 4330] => 2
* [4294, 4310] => -8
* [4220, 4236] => 3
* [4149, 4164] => 5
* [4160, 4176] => 5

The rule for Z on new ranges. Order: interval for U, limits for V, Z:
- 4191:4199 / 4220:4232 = 341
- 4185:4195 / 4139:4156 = 87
